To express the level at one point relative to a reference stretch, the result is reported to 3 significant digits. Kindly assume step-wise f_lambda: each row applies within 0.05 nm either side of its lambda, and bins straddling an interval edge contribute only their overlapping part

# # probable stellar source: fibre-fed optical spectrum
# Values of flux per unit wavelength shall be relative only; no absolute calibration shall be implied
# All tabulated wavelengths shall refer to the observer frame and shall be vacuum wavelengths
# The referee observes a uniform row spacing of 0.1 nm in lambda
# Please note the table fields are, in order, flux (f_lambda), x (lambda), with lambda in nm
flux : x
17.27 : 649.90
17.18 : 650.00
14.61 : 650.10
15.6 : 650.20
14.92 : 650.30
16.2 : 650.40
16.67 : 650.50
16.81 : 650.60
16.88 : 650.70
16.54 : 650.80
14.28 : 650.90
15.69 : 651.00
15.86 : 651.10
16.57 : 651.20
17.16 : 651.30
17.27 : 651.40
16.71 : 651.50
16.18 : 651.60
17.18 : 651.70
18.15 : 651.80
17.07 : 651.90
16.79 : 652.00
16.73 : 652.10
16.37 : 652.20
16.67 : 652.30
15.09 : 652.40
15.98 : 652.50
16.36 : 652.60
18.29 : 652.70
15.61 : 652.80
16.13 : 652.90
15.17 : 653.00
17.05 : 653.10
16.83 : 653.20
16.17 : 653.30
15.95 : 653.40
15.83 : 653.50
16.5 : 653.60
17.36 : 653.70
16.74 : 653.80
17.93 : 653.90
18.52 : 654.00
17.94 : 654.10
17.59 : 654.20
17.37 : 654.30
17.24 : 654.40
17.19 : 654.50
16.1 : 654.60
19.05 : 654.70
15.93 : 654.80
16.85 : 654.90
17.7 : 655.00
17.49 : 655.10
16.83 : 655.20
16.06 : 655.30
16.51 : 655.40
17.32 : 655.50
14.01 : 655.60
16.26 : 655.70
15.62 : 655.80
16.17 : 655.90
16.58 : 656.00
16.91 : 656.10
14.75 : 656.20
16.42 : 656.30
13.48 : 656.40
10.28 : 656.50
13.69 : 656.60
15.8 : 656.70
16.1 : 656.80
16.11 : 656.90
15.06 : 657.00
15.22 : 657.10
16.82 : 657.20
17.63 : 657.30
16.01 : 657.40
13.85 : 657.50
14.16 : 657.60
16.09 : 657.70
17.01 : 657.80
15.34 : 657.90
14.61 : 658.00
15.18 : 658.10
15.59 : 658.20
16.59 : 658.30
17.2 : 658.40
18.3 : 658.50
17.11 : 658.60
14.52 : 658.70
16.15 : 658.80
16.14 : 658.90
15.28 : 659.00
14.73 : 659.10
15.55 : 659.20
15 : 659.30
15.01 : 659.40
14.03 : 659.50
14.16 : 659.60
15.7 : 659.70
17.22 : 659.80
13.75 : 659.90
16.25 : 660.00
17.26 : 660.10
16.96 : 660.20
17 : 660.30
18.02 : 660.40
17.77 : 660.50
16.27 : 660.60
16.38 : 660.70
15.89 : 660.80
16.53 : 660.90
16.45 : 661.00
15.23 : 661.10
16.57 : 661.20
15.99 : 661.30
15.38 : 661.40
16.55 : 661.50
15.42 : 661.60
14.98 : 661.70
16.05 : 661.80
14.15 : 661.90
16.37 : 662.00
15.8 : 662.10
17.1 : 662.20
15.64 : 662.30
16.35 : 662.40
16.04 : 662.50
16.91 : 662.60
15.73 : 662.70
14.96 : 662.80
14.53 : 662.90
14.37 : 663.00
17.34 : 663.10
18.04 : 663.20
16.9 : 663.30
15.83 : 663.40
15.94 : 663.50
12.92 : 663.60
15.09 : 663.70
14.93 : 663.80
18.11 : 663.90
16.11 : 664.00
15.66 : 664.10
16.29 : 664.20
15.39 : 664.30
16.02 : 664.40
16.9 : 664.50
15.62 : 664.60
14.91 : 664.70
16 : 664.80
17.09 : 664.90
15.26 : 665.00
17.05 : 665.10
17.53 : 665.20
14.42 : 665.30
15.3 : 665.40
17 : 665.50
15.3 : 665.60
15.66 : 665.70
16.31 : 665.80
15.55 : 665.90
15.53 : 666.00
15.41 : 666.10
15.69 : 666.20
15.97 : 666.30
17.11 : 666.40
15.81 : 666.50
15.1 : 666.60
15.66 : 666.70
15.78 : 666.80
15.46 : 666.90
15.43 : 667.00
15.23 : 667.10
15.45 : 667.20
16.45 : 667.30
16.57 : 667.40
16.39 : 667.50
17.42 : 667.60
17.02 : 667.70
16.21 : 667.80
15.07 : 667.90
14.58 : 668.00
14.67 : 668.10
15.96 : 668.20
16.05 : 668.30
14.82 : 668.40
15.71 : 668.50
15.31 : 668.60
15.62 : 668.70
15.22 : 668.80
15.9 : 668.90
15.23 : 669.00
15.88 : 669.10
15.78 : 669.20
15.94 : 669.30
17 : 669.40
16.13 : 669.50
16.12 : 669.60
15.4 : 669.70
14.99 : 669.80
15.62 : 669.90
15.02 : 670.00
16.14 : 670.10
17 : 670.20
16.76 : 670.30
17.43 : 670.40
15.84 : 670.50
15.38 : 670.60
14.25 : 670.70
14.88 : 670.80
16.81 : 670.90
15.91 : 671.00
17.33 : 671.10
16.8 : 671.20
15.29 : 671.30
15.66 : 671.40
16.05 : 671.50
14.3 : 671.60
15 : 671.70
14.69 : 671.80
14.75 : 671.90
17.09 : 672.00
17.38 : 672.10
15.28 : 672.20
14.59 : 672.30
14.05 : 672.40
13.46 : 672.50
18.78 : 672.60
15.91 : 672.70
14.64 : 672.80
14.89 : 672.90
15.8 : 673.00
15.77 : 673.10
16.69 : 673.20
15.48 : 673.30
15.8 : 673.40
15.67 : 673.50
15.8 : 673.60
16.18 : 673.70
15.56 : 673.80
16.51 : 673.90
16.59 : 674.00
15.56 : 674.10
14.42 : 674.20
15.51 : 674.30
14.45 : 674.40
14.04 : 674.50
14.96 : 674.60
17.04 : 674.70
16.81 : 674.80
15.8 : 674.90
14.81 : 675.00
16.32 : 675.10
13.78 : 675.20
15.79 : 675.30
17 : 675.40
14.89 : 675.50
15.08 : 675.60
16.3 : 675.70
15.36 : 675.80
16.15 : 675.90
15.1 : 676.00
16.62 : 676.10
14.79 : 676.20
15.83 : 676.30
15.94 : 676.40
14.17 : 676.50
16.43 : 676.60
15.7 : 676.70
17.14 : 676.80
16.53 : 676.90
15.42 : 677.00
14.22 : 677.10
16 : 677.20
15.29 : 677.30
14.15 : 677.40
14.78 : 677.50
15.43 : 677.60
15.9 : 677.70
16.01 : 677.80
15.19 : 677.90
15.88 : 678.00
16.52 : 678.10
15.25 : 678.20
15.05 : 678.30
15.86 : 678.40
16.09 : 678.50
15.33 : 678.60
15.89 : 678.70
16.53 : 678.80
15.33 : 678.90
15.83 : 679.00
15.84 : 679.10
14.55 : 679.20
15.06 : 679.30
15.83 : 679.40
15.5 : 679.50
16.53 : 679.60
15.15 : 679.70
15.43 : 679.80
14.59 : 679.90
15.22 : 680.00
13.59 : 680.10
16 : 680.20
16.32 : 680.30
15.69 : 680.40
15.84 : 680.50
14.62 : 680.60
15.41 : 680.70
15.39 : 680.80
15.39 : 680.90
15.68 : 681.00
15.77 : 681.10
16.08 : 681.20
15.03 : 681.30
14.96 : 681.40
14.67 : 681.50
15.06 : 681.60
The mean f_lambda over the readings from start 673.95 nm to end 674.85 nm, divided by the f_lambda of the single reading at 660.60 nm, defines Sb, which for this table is 0.952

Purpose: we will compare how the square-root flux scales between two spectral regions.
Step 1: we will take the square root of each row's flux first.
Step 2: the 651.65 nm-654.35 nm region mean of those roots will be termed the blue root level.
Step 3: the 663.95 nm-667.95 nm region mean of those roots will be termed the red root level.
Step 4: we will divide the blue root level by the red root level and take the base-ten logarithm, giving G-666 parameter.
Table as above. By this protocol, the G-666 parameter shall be 0.011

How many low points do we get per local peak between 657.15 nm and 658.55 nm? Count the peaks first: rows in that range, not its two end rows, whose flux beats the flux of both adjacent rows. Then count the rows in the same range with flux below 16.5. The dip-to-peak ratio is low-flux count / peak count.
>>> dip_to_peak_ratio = 4.0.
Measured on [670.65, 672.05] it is 2.5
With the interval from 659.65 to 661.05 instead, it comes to 1.4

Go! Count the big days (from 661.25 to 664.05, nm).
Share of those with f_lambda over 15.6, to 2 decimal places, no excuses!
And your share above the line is 0.64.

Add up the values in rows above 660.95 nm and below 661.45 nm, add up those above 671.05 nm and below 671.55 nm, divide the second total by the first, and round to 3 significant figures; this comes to 1.02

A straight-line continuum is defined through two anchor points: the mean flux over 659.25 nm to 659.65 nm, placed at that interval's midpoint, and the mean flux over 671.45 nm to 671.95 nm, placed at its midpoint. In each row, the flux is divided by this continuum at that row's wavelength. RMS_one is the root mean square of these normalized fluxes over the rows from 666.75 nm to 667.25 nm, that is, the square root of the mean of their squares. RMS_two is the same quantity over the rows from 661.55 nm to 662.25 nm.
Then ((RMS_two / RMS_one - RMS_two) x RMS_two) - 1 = -1.05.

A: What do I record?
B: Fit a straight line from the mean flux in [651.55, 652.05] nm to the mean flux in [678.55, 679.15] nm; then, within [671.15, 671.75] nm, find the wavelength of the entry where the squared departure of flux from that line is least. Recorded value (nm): 671.50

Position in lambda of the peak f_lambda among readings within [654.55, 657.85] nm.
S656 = 654.70 nm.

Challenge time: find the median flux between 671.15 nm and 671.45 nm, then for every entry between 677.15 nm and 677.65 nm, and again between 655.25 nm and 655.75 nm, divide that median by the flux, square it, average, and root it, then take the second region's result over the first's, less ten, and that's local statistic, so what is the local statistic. -9.05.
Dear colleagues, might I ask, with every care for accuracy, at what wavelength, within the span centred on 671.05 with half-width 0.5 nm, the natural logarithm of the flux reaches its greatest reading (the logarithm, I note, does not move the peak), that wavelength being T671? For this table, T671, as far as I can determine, 671.10 nm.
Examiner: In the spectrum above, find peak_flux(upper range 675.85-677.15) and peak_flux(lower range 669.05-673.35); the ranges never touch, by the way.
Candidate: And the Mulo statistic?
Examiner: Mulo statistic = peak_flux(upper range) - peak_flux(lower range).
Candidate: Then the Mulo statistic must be -1.6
